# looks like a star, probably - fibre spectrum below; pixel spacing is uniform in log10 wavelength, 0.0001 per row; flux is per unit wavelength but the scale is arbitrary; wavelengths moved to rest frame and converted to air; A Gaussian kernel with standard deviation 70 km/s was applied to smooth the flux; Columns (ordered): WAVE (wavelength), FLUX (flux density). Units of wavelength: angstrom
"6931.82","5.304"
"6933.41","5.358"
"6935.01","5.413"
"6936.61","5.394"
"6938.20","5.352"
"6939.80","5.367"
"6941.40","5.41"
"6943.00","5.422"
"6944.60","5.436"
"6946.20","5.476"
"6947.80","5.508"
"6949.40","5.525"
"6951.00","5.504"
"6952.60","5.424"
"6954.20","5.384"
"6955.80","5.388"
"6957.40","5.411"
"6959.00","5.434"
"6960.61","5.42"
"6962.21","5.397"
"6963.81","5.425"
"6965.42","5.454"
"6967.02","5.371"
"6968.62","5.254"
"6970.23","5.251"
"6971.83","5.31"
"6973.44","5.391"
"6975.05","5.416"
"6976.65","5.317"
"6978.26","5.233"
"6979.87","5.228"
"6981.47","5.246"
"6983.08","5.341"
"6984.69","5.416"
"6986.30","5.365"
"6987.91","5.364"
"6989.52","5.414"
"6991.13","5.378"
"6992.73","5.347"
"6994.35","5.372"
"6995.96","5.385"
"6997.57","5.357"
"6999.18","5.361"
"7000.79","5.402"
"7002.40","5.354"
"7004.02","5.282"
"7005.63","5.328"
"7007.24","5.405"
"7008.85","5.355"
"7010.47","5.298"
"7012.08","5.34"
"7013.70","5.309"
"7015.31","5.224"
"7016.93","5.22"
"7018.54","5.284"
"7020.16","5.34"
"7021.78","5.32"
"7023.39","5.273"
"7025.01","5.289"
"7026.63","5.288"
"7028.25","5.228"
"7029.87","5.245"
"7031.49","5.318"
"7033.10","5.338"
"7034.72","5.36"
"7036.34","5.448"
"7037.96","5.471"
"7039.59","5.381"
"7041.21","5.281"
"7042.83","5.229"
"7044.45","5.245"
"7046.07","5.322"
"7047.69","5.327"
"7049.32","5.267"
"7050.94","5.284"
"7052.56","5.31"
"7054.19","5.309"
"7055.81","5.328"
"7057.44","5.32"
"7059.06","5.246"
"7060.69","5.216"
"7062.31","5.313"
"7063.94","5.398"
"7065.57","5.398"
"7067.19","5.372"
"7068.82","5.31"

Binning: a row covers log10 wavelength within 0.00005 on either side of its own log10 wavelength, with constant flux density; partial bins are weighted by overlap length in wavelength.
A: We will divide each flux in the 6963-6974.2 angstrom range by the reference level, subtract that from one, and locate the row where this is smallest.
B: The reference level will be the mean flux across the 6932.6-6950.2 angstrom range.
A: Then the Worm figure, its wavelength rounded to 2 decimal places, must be 6965.42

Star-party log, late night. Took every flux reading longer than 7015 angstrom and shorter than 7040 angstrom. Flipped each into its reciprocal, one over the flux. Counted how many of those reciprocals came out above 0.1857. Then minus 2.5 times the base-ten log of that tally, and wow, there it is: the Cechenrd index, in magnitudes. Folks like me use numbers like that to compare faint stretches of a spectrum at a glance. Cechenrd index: -2.87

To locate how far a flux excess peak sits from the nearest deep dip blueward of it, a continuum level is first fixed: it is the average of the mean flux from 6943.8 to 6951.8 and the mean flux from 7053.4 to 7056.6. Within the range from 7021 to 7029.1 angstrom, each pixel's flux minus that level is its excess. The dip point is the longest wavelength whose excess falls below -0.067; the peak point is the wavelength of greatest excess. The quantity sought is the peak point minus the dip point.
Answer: -6.5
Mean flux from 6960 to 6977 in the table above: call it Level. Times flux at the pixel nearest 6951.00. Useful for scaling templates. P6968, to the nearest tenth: 29.5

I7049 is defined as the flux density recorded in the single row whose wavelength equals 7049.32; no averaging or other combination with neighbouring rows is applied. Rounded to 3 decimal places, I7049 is 5.267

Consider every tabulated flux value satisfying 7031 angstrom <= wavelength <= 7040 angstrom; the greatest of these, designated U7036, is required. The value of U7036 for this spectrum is 5.471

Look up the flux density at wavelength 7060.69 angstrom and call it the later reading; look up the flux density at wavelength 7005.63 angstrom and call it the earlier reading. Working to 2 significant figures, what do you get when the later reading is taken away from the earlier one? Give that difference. 0.11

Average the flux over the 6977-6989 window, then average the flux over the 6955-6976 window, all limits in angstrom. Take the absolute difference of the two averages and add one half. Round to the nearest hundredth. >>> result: 0.57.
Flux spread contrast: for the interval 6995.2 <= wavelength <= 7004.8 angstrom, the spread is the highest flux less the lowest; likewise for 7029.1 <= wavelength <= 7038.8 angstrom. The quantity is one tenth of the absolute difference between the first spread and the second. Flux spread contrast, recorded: 0.011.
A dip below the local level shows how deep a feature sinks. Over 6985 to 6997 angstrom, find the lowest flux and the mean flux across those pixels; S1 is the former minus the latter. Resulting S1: -0.03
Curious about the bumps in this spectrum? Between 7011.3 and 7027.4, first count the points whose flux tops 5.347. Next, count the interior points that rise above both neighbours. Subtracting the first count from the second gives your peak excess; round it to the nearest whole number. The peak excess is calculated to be 2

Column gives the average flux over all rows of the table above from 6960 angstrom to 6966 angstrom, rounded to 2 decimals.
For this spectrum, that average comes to 5.42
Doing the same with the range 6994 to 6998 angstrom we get 5.37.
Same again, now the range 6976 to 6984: 5.27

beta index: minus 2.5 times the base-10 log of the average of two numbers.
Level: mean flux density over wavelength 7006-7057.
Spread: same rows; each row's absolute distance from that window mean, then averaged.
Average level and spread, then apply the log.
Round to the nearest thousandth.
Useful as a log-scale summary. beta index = -1.070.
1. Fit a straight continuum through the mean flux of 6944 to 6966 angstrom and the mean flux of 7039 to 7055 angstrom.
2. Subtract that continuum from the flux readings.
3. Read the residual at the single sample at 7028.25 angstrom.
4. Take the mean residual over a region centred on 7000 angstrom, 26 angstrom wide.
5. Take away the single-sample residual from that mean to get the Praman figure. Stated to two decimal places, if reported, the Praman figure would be 0.09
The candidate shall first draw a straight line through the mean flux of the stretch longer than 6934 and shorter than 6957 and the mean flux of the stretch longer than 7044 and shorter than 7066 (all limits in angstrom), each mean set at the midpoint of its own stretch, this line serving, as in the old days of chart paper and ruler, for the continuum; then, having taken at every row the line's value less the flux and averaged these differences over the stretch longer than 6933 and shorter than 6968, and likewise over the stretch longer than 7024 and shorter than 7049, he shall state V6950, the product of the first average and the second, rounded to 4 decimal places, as 0.0000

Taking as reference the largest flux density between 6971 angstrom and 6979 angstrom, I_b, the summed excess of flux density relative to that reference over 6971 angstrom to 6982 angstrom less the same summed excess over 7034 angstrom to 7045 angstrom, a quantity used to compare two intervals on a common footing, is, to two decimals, -0.27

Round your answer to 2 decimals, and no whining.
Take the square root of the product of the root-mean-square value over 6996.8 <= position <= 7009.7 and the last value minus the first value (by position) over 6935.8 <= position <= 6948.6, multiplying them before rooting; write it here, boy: 0.78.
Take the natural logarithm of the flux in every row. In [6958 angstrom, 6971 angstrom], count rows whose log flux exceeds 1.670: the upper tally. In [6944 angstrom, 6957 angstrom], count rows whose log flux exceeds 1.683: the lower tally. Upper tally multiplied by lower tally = 48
